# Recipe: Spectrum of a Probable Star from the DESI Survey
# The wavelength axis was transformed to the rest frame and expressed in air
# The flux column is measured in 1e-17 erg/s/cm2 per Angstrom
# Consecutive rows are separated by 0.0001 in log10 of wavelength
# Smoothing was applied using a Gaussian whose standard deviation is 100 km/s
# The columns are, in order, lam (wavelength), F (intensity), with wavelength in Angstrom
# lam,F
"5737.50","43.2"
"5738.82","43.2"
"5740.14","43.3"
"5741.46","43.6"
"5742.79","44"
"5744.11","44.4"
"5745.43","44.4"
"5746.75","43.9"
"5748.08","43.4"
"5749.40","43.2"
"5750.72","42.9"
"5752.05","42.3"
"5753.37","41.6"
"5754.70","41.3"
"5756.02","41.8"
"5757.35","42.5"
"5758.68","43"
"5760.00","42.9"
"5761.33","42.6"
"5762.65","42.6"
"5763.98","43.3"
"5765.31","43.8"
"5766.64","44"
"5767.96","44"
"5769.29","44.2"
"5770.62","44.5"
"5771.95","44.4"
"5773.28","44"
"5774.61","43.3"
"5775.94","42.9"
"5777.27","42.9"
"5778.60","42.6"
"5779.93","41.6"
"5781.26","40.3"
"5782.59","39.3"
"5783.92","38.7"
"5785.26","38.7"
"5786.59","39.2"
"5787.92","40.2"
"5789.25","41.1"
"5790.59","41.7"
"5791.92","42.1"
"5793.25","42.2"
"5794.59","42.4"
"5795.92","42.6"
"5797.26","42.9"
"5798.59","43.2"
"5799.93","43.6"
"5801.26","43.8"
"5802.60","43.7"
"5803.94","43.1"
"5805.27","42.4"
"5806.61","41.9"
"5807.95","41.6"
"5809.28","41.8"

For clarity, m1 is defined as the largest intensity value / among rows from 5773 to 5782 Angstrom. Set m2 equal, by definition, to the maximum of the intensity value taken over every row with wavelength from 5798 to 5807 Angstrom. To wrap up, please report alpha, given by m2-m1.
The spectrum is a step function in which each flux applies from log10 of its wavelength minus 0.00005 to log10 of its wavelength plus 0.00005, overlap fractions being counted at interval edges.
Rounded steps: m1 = 44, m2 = 43.8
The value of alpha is -0.2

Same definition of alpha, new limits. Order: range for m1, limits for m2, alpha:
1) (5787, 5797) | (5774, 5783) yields 0.7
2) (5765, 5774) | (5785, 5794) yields -2.3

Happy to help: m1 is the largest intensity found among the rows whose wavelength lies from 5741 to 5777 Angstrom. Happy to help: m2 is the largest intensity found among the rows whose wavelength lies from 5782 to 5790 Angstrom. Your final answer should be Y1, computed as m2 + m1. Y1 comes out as 85.6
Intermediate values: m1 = 44.5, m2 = 41.1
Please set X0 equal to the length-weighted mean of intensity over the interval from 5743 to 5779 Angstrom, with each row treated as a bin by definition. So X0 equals 43.2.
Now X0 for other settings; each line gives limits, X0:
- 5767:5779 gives 43.7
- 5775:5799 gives 41.4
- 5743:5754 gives 43.3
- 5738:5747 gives 43.8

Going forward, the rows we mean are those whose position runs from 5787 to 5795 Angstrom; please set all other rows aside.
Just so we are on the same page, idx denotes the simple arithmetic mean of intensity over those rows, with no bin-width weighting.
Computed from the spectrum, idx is 41.6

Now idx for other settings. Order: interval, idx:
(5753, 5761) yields 42.2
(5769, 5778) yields 43.7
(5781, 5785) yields 39.4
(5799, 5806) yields 43.3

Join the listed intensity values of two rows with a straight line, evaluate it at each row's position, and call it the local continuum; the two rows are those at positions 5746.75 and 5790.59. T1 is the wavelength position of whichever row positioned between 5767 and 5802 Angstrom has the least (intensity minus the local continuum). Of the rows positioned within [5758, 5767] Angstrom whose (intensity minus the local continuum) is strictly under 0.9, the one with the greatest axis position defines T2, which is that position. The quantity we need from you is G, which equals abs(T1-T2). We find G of 18.6 Angstrom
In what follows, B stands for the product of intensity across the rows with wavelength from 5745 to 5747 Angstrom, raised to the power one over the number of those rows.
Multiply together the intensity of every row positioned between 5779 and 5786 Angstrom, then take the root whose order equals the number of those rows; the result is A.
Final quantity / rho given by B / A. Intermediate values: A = 39.7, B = 44.1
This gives 1.11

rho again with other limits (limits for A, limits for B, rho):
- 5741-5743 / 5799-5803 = 1.00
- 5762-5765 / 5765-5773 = 1.03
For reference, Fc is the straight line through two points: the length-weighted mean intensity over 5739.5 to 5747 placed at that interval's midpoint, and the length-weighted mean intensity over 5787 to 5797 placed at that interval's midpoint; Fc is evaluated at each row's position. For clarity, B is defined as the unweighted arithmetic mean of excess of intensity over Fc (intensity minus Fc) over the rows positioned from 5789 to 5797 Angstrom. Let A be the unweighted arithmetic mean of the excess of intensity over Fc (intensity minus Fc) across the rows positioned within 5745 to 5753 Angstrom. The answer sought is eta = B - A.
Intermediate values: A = -0.4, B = 0.3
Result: 0.7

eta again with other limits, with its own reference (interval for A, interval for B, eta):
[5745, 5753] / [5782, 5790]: -2.1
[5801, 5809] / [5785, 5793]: -3.0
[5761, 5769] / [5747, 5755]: -1.5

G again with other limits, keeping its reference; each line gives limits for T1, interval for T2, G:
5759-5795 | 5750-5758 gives 26.6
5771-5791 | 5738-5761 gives 23.9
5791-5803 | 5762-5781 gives 12.0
